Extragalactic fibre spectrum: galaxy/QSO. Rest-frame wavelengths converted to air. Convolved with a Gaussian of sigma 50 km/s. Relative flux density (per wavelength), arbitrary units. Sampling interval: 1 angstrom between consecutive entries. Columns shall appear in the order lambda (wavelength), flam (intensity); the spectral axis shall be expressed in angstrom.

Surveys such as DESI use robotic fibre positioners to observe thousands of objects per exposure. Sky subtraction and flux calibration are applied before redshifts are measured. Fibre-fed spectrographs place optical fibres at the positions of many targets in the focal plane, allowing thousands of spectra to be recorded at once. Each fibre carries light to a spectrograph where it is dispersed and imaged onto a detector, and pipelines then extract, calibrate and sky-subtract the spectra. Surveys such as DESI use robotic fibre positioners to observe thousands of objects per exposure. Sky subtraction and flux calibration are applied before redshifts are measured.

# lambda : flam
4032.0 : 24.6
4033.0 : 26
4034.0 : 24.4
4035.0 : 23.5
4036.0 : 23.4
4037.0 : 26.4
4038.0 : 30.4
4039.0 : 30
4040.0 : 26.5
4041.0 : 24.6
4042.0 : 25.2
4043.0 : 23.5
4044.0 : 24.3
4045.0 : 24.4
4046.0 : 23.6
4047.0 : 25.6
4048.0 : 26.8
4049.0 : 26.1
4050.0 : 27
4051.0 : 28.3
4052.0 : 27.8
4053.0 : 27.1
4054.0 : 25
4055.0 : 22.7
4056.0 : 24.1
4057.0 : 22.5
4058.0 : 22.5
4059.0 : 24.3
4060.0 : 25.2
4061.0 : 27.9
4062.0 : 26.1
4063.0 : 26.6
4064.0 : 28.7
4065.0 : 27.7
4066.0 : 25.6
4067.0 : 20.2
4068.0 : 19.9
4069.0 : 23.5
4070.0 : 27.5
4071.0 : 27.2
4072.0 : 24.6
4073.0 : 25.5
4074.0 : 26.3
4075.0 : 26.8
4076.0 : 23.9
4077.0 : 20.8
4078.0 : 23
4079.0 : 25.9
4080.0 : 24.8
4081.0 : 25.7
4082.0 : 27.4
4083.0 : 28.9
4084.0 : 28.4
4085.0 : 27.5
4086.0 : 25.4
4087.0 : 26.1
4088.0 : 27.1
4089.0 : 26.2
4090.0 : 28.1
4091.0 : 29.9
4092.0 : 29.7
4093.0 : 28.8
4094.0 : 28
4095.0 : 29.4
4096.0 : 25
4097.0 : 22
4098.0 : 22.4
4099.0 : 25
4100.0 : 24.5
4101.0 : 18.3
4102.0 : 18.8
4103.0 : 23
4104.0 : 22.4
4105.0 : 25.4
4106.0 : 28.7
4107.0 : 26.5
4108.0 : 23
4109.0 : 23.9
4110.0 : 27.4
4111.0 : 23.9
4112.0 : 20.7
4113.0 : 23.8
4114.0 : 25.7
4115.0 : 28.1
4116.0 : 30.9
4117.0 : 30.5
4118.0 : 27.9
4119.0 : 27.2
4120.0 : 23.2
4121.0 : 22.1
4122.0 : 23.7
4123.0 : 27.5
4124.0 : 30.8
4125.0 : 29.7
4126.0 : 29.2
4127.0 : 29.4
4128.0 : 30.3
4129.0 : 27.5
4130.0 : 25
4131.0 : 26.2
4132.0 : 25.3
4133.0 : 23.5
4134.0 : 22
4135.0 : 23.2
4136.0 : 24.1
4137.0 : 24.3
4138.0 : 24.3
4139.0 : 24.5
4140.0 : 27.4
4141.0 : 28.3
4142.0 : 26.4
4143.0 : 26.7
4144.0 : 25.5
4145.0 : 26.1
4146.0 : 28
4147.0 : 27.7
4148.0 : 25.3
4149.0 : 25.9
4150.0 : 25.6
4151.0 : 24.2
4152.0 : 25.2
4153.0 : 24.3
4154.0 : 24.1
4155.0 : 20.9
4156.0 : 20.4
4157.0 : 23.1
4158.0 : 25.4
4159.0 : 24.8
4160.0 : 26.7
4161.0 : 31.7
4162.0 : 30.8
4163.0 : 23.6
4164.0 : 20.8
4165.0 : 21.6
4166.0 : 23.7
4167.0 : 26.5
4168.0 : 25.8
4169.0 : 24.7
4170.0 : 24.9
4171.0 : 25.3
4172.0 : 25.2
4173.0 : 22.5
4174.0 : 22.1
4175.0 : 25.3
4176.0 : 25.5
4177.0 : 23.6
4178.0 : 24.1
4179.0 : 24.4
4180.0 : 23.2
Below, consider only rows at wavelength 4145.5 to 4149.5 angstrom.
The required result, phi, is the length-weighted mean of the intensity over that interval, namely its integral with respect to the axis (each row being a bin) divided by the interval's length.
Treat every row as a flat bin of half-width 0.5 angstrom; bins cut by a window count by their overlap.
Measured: 26.7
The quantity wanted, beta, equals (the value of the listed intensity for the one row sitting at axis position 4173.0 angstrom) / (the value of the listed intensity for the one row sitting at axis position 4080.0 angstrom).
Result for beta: 0.91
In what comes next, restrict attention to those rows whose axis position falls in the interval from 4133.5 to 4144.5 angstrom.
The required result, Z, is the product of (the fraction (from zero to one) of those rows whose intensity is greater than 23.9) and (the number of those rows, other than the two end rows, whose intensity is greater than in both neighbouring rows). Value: 1.6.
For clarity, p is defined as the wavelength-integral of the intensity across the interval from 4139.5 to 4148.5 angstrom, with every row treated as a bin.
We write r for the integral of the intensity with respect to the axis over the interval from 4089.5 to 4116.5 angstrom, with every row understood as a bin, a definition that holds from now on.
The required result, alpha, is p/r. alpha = 0.4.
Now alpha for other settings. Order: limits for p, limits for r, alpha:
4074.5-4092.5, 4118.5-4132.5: 1.3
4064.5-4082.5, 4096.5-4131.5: 0.5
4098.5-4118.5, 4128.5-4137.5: 2.3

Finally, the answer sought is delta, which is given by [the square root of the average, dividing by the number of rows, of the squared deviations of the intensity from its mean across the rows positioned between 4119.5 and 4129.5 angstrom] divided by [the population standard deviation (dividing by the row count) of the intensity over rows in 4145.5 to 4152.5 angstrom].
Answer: 2.4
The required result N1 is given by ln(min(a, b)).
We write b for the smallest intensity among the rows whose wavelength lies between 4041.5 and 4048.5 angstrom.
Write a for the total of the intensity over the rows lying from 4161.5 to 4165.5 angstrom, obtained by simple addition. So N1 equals 3.16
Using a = 97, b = 23.5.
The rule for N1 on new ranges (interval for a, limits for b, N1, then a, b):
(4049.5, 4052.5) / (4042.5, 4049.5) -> 3.16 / 83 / 23.5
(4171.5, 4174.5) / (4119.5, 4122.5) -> 3.10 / 70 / 22.1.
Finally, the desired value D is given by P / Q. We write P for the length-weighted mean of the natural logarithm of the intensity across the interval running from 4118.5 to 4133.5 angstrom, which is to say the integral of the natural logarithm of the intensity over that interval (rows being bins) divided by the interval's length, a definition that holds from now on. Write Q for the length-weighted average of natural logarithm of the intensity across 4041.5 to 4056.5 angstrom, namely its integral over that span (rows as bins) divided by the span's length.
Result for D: 1.01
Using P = 3.28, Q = 3.23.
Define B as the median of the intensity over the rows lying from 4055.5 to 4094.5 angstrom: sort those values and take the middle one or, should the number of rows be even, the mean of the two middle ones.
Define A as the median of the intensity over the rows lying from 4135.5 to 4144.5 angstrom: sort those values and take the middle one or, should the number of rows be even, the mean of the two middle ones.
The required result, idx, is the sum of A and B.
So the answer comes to 51.6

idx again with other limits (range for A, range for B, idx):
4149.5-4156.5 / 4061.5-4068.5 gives 50.3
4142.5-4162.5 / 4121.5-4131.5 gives 53.8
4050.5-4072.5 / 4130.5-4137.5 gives 49.5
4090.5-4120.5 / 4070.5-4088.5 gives 51.2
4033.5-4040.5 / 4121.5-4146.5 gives 52.6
